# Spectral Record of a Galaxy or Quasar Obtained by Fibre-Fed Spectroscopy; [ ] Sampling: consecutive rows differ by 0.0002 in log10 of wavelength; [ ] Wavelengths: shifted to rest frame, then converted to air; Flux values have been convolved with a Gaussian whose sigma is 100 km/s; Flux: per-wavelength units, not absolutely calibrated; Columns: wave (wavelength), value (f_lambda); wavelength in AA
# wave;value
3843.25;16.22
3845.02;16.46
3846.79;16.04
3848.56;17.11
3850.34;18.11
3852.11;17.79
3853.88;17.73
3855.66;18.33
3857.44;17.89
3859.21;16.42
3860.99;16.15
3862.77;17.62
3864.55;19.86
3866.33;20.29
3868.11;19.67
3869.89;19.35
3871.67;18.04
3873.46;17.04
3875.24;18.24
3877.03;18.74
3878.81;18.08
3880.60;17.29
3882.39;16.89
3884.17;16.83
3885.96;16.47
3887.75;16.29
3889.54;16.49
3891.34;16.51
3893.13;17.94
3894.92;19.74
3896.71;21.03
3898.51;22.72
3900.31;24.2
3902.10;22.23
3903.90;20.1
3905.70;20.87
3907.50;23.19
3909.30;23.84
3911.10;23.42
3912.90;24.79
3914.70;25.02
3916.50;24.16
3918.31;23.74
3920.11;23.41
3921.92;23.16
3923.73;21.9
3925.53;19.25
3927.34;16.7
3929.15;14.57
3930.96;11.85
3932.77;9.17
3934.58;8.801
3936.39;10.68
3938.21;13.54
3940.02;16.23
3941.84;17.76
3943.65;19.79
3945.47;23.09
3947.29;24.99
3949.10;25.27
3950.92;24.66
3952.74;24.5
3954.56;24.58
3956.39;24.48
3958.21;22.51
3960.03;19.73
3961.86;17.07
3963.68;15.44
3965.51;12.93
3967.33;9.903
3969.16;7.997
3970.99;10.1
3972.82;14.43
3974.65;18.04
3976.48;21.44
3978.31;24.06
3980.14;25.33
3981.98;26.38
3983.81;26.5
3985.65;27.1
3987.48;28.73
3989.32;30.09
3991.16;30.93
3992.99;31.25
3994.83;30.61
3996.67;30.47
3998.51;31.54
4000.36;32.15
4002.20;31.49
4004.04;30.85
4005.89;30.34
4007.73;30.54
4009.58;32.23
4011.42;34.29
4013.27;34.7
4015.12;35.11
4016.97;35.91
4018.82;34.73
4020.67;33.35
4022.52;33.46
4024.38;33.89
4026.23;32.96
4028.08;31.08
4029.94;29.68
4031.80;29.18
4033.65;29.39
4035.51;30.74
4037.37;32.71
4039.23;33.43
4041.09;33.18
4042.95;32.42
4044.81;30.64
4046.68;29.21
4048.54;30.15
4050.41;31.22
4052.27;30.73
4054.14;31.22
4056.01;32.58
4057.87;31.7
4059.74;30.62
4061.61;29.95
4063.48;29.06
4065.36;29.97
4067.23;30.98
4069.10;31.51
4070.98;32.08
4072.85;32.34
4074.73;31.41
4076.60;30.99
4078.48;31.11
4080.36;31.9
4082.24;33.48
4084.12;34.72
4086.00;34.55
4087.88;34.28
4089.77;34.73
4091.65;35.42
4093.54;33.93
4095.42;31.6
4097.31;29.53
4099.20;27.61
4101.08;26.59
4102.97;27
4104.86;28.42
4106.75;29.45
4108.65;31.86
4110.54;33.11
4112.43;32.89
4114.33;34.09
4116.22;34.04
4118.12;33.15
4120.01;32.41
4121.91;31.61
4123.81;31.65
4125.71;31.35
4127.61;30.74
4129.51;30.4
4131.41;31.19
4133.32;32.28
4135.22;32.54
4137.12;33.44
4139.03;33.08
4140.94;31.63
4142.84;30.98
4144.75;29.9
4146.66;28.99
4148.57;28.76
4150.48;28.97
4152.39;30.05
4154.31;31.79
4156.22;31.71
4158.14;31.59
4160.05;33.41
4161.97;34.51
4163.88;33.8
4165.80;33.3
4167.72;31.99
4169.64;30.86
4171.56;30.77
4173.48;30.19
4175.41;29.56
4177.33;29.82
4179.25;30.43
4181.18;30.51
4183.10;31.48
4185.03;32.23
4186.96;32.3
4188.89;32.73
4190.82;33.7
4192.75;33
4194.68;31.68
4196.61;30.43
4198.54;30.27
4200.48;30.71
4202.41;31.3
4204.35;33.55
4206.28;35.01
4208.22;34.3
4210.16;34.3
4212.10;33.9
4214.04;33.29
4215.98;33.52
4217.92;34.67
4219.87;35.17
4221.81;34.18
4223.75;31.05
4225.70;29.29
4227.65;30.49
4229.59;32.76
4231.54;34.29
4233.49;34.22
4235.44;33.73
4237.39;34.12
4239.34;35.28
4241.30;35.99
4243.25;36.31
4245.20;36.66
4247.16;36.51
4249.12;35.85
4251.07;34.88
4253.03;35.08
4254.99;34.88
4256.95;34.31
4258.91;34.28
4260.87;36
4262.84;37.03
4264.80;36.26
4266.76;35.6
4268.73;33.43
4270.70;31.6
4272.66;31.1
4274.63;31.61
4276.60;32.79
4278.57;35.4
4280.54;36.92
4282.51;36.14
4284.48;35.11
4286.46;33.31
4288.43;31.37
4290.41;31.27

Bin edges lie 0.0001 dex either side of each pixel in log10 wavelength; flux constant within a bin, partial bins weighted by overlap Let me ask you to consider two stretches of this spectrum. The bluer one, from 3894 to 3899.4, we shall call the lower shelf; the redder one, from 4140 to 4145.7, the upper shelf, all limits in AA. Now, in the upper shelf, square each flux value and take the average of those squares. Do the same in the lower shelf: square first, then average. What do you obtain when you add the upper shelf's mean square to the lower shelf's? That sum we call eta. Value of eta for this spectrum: 1401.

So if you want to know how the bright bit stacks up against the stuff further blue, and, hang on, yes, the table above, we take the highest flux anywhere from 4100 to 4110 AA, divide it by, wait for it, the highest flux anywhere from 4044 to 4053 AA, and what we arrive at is 1.0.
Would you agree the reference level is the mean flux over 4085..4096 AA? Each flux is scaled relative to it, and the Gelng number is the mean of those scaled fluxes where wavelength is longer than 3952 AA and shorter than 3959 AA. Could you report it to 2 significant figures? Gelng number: 0.70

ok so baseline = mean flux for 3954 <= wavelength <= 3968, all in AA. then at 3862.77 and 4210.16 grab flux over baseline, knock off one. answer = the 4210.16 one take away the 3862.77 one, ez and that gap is 0.9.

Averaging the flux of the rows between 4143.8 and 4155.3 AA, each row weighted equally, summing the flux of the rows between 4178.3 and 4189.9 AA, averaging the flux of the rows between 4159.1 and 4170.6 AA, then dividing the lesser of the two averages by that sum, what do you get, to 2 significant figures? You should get 0.16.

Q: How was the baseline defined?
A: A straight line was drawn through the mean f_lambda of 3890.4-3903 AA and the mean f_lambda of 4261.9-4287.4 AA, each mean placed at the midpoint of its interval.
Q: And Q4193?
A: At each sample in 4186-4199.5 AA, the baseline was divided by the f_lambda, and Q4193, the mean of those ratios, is 0.98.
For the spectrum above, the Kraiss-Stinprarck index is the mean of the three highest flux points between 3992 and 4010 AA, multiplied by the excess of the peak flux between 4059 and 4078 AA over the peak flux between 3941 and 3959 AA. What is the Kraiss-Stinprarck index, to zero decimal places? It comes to 226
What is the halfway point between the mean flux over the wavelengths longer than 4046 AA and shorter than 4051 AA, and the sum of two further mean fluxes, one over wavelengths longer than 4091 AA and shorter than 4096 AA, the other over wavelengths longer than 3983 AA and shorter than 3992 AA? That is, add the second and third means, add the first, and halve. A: 46.3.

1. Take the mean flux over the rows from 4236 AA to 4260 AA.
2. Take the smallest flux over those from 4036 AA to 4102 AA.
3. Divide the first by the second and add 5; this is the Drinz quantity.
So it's 6.3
